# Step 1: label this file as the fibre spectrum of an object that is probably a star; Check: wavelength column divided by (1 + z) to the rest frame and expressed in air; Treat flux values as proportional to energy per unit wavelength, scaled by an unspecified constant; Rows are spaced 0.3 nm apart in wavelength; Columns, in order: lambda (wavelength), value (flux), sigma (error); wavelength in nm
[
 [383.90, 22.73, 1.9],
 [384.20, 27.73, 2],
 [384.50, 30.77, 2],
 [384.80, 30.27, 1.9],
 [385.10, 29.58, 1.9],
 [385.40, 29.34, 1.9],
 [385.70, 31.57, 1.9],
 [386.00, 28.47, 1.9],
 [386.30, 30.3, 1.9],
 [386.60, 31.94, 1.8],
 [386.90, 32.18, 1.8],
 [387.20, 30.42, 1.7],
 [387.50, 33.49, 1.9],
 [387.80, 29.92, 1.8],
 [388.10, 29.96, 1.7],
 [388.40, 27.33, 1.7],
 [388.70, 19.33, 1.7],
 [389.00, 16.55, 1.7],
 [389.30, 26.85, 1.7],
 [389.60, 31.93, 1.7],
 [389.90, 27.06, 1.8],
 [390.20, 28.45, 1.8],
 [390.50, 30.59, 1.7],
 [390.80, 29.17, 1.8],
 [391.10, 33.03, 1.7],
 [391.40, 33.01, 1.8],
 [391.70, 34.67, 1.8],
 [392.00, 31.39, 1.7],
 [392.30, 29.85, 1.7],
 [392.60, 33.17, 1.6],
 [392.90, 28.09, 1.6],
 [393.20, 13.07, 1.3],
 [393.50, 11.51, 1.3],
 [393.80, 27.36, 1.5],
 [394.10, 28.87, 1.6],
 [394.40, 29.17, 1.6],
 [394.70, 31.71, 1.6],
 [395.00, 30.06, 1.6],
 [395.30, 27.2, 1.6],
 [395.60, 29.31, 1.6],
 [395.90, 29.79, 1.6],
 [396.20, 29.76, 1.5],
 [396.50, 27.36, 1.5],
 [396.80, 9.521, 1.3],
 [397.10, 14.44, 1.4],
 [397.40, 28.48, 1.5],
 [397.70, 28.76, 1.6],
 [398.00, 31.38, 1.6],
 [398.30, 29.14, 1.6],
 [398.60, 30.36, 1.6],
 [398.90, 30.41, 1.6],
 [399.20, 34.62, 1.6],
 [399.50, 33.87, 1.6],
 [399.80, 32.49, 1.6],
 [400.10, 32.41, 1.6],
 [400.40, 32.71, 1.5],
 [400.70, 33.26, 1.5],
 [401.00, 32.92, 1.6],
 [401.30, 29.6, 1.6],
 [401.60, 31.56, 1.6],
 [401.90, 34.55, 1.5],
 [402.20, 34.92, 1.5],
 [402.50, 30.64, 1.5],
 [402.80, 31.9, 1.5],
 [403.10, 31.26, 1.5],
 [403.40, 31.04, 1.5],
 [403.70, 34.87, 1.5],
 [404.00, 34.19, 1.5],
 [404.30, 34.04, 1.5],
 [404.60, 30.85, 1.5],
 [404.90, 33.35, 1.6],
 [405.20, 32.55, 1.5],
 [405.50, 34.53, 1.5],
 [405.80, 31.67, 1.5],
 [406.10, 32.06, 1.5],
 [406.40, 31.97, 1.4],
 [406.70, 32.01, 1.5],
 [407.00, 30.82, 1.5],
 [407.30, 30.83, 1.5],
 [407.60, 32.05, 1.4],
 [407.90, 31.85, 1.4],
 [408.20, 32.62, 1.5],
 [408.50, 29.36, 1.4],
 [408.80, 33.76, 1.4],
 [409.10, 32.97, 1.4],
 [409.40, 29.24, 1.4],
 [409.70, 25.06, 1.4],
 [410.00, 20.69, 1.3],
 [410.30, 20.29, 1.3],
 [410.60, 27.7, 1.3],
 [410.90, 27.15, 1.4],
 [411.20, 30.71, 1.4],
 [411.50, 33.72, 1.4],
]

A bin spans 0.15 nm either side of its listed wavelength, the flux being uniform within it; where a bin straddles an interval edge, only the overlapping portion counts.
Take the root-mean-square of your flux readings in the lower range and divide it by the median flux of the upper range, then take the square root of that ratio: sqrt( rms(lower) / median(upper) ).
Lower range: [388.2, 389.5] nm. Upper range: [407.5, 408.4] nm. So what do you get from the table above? 0.85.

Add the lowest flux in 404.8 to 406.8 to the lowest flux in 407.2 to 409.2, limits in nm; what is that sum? 61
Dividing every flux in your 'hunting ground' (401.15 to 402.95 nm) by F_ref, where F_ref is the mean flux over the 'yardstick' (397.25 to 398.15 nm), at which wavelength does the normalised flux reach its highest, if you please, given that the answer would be 402.20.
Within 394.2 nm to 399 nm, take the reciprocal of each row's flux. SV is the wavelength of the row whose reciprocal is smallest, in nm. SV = 394.70 nm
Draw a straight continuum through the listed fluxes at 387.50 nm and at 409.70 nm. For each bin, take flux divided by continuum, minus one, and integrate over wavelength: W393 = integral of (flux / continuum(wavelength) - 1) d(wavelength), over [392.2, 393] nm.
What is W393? -0.03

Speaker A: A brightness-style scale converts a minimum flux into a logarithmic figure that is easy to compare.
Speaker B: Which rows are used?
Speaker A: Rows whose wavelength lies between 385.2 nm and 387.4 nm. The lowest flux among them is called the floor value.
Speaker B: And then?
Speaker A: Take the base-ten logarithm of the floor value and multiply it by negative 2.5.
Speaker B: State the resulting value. -3.64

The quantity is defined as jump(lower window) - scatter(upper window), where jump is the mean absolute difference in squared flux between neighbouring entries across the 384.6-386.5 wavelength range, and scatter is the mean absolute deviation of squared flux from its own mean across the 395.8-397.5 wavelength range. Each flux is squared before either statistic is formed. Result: -207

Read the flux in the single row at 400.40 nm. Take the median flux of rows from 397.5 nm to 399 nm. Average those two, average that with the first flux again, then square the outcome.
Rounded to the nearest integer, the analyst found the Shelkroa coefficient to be 1032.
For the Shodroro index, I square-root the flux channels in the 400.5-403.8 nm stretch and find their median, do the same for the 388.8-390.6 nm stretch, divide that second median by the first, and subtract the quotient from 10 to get 9.07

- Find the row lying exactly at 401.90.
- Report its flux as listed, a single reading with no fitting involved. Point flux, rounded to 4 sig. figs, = 34.55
